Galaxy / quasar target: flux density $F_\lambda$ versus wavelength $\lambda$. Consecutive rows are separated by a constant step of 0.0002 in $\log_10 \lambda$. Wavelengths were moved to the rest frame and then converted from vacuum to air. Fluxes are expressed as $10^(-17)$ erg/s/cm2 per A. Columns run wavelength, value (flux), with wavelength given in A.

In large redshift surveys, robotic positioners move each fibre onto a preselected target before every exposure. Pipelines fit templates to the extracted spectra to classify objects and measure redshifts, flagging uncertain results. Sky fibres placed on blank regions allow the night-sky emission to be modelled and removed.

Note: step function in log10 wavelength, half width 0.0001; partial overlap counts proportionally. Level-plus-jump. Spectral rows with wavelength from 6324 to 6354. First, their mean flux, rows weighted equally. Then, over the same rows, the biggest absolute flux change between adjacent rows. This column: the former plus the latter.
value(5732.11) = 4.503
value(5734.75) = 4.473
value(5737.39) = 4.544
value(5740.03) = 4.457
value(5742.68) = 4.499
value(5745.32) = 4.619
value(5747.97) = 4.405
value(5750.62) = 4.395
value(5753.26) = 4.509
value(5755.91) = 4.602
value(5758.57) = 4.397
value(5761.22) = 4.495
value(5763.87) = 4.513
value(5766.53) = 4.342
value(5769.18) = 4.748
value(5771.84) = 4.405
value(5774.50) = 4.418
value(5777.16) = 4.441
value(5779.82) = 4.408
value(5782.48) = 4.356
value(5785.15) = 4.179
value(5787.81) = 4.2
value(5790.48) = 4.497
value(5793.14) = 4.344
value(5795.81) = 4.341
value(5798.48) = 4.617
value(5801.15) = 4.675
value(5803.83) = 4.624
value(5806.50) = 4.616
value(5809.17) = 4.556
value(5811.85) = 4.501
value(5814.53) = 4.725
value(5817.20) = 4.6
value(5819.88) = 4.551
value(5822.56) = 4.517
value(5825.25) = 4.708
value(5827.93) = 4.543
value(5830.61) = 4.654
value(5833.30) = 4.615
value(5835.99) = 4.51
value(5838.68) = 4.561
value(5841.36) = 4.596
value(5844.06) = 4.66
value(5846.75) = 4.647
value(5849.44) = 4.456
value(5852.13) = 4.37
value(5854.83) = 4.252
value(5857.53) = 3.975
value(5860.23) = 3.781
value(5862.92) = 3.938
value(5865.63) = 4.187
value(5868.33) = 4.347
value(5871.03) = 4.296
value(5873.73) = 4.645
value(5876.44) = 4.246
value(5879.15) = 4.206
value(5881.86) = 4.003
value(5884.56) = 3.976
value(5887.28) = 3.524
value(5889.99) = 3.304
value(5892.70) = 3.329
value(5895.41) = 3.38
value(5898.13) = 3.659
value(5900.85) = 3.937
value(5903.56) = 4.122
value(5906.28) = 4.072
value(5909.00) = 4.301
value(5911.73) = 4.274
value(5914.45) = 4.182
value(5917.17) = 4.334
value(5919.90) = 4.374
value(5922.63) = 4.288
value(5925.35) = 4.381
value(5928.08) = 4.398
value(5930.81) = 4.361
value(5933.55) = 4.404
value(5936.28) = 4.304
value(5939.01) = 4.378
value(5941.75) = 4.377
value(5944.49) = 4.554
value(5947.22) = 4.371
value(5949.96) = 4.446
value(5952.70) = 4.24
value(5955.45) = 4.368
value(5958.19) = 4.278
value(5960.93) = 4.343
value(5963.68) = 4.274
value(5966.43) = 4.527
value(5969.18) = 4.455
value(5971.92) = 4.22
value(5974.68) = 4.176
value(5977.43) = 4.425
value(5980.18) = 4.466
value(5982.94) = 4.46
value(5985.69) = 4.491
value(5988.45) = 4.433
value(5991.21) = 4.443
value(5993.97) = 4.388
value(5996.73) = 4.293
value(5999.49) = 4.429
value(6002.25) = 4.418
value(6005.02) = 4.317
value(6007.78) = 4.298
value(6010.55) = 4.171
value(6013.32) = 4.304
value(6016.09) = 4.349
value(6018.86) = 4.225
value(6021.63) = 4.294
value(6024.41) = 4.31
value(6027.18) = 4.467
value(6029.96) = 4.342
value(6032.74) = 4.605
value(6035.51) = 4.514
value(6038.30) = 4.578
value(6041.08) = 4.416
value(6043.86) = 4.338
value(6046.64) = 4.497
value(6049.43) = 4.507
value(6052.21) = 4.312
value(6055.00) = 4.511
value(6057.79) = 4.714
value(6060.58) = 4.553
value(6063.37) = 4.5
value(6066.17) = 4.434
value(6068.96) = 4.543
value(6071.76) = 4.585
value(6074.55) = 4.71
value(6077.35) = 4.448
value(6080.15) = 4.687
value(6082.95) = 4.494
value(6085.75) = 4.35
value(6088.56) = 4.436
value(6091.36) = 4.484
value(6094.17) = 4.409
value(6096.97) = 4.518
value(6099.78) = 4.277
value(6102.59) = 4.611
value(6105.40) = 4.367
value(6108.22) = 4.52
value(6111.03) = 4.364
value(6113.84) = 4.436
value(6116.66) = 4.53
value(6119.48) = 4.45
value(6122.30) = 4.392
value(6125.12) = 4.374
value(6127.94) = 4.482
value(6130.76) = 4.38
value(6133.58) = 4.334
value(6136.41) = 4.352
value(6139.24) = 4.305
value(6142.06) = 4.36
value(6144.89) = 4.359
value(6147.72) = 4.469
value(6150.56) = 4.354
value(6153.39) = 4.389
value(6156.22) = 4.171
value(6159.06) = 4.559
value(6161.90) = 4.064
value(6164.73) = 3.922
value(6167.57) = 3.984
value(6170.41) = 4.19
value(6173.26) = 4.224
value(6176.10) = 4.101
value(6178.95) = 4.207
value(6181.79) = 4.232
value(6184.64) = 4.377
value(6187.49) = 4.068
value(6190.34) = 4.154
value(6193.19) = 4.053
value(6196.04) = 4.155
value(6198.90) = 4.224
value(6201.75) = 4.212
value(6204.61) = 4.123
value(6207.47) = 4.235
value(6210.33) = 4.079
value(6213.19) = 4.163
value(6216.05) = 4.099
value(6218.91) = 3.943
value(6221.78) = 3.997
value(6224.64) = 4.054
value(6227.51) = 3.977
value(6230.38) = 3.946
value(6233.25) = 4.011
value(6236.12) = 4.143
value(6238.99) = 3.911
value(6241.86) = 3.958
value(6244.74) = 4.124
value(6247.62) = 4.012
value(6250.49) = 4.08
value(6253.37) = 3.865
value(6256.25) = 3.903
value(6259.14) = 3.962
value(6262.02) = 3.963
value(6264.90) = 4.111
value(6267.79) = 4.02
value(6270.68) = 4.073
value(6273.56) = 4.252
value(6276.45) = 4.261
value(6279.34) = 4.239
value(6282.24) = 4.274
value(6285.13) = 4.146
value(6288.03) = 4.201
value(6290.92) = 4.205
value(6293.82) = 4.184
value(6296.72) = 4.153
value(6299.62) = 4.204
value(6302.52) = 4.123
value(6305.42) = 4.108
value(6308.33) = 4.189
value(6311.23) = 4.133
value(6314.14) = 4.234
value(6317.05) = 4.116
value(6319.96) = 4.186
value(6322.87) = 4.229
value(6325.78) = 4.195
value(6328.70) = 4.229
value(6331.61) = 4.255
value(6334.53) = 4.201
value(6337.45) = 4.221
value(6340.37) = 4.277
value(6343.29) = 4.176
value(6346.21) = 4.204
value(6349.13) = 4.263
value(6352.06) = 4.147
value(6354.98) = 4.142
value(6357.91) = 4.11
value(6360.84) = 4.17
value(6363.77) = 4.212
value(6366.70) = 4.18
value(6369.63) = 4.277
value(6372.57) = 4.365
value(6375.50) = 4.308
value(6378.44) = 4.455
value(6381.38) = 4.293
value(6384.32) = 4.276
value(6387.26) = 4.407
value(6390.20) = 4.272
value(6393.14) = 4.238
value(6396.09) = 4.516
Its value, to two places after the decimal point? 4.33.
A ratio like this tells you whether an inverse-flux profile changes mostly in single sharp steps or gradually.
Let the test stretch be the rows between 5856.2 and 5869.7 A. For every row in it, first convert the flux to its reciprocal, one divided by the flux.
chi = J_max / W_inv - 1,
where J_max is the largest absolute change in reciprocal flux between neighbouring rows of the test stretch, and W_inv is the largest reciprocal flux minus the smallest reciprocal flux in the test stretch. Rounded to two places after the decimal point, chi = -0.56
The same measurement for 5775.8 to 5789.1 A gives -0.31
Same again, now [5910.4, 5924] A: -0.20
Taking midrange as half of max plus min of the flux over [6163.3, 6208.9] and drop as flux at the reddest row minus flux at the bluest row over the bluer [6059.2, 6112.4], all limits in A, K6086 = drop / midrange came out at -0.05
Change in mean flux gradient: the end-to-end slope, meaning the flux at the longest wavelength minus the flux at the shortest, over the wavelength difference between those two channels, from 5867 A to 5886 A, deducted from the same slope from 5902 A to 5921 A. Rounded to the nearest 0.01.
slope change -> 0.04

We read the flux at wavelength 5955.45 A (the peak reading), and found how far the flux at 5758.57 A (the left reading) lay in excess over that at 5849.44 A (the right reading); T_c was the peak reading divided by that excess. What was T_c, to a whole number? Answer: -74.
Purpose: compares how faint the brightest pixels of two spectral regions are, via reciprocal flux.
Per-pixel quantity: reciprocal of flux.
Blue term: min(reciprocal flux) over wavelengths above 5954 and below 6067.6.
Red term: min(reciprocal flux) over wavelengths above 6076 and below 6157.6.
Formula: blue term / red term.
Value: 0.99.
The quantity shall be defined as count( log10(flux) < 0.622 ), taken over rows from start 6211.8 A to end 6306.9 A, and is 26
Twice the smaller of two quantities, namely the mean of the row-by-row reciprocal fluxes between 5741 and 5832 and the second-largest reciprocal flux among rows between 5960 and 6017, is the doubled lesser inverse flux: 0.445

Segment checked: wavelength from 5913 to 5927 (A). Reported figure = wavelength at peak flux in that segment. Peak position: 5925.35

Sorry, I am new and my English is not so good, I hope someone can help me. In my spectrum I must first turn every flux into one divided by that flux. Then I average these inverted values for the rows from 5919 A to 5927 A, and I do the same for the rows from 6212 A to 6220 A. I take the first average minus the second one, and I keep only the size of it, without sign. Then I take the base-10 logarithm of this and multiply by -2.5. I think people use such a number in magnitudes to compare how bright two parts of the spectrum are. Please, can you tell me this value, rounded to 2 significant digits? 4.5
